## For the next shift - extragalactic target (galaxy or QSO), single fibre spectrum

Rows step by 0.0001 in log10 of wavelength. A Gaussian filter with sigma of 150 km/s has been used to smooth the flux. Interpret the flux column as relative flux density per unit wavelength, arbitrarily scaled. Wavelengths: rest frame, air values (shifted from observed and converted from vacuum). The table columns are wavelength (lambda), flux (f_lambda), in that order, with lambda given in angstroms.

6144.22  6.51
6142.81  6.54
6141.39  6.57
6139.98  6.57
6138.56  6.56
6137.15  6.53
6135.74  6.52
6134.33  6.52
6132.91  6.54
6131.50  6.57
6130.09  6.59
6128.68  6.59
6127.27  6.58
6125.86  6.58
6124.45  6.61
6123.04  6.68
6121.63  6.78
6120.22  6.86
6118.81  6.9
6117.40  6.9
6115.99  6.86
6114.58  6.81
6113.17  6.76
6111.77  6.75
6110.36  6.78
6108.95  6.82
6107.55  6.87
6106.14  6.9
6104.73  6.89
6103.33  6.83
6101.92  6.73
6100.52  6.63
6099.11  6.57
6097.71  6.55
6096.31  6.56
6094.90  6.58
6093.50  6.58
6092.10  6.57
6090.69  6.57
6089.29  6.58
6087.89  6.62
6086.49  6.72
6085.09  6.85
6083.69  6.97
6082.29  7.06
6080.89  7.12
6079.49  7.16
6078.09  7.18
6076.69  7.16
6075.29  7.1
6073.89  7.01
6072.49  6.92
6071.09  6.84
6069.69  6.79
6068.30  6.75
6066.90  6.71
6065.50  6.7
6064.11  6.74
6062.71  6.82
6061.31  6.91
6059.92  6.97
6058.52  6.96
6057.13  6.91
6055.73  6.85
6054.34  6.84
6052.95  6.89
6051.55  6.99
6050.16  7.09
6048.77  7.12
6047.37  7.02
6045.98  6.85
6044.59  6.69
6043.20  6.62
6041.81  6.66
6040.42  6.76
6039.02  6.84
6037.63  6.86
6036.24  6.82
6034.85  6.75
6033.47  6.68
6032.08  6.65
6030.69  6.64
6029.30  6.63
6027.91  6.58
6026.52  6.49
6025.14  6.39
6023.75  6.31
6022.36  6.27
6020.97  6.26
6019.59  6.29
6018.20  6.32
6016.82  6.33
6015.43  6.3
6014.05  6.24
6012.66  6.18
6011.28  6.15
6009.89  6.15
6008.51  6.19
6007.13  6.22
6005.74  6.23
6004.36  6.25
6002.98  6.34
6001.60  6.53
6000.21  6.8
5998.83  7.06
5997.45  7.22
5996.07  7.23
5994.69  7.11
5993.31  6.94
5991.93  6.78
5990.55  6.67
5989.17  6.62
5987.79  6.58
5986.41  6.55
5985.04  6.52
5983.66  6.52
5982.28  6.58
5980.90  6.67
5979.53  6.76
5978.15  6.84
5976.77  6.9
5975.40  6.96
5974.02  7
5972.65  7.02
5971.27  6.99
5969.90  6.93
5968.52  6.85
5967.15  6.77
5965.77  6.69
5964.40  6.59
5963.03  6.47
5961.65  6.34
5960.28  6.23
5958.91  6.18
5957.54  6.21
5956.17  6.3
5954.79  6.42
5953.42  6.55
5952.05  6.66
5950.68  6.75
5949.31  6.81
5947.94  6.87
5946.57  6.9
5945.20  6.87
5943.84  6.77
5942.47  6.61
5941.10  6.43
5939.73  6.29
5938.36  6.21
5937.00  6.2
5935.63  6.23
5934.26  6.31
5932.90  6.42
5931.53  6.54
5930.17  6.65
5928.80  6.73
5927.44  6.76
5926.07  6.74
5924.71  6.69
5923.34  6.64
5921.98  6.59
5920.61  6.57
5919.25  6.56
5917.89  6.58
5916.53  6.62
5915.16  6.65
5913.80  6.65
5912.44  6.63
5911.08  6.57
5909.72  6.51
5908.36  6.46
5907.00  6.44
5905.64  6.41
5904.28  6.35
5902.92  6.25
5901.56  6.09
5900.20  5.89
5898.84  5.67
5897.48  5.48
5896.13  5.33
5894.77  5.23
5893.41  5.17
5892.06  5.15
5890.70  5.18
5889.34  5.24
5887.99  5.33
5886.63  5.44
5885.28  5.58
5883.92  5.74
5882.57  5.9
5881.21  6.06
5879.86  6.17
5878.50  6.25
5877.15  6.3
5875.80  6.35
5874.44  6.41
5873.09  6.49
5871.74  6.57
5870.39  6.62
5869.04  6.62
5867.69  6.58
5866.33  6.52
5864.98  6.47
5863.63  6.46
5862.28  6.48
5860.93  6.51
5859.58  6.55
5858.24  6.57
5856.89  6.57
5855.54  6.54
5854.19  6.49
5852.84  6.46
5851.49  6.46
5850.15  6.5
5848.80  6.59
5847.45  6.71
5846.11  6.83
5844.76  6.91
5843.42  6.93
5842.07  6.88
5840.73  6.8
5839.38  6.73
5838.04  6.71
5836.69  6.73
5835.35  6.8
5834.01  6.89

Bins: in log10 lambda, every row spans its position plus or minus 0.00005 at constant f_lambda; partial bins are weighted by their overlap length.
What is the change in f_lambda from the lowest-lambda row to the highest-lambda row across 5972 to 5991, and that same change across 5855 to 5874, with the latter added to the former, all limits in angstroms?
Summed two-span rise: -0.40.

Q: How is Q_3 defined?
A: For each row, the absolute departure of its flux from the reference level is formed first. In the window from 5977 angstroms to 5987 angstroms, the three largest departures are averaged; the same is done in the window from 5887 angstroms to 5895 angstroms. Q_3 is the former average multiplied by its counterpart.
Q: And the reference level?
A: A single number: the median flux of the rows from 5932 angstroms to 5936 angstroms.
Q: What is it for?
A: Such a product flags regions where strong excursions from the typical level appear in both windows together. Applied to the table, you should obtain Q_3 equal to 0.51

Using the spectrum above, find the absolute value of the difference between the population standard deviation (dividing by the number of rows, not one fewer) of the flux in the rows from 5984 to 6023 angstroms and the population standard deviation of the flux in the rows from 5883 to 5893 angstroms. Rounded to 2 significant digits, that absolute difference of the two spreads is 0.13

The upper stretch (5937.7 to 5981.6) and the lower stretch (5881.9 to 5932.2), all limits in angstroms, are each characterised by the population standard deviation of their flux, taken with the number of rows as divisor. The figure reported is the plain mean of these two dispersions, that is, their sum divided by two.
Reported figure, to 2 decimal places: 0.42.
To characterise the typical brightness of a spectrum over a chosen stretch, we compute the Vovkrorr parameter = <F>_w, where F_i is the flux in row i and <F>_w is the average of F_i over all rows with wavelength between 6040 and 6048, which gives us 6.77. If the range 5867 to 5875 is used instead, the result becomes 6.55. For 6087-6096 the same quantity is 6.58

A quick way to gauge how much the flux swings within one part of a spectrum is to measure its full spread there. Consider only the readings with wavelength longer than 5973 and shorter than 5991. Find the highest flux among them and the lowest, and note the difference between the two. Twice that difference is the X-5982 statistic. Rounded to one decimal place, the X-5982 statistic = 1.0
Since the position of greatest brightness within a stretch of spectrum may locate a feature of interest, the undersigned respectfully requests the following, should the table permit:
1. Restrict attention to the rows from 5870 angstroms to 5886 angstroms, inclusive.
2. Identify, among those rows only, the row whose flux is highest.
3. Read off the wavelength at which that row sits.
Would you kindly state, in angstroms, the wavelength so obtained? 5870.39 angstroms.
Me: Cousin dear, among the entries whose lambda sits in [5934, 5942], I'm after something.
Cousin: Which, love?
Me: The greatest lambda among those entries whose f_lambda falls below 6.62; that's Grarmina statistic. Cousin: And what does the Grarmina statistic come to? 5941.10 angstroms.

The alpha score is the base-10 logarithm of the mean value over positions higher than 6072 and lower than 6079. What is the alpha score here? 0.850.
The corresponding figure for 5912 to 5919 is 0.821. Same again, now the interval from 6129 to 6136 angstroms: 0.816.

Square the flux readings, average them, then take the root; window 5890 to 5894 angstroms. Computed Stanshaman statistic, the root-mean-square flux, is 5.2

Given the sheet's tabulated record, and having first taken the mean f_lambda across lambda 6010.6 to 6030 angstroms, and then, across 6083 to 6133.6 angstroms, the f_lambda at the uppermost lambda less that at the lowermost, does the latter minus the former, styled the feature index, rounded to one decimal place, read -6.8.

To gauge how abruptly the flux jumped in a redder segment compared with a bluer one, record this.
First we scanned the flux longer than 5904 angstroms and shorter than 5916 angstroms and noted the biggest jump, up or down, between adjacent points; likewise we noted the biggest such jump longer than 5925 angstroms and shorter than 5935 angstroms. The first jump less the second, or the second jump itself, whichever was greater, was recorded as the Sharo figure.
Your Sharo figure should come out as 0.12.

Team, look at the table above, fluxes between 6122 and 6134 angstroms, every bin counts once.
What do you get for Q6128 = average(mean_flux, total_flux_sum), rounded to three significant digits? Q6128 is 29.7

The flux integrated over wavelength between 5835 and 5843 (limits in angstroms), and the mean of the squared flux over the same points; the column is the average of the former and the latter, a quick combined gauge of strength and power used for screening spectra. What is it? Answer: 50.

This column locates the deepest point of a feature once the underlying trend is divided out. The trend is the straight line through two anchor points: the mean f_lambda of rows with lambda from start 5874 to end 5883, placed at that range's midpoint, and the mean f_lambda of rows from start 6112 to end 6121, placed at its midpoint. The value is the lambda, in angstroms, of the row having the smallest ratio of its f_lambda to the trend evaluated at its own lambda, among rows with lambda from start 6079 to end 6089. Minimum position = 6087.89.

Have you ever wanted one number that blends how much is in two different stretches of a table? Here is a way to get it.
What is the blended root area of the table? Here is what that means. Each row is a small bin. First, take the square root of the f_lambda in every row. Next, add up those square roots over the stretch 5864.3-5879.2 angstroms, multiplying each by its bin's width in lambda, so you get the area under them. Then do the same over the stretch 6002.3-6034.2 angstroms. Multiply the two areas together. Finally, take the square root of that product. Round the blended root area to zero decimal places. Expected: 55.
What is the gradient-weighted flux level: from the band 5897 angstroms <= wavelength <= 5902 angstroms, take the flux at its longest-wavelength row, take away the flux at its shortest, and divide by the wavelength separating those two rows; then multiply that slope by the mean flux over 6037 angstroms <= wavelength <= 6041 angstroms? 1.0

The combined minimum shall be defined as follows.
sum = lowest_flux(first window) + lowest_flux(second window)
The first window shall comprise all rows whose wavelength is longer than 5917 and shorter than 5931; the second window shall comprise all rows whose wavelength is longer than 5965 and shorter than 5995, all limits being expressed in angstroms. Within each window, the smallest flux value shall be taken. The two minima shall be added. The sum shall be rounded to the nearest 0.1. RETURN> 13.1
